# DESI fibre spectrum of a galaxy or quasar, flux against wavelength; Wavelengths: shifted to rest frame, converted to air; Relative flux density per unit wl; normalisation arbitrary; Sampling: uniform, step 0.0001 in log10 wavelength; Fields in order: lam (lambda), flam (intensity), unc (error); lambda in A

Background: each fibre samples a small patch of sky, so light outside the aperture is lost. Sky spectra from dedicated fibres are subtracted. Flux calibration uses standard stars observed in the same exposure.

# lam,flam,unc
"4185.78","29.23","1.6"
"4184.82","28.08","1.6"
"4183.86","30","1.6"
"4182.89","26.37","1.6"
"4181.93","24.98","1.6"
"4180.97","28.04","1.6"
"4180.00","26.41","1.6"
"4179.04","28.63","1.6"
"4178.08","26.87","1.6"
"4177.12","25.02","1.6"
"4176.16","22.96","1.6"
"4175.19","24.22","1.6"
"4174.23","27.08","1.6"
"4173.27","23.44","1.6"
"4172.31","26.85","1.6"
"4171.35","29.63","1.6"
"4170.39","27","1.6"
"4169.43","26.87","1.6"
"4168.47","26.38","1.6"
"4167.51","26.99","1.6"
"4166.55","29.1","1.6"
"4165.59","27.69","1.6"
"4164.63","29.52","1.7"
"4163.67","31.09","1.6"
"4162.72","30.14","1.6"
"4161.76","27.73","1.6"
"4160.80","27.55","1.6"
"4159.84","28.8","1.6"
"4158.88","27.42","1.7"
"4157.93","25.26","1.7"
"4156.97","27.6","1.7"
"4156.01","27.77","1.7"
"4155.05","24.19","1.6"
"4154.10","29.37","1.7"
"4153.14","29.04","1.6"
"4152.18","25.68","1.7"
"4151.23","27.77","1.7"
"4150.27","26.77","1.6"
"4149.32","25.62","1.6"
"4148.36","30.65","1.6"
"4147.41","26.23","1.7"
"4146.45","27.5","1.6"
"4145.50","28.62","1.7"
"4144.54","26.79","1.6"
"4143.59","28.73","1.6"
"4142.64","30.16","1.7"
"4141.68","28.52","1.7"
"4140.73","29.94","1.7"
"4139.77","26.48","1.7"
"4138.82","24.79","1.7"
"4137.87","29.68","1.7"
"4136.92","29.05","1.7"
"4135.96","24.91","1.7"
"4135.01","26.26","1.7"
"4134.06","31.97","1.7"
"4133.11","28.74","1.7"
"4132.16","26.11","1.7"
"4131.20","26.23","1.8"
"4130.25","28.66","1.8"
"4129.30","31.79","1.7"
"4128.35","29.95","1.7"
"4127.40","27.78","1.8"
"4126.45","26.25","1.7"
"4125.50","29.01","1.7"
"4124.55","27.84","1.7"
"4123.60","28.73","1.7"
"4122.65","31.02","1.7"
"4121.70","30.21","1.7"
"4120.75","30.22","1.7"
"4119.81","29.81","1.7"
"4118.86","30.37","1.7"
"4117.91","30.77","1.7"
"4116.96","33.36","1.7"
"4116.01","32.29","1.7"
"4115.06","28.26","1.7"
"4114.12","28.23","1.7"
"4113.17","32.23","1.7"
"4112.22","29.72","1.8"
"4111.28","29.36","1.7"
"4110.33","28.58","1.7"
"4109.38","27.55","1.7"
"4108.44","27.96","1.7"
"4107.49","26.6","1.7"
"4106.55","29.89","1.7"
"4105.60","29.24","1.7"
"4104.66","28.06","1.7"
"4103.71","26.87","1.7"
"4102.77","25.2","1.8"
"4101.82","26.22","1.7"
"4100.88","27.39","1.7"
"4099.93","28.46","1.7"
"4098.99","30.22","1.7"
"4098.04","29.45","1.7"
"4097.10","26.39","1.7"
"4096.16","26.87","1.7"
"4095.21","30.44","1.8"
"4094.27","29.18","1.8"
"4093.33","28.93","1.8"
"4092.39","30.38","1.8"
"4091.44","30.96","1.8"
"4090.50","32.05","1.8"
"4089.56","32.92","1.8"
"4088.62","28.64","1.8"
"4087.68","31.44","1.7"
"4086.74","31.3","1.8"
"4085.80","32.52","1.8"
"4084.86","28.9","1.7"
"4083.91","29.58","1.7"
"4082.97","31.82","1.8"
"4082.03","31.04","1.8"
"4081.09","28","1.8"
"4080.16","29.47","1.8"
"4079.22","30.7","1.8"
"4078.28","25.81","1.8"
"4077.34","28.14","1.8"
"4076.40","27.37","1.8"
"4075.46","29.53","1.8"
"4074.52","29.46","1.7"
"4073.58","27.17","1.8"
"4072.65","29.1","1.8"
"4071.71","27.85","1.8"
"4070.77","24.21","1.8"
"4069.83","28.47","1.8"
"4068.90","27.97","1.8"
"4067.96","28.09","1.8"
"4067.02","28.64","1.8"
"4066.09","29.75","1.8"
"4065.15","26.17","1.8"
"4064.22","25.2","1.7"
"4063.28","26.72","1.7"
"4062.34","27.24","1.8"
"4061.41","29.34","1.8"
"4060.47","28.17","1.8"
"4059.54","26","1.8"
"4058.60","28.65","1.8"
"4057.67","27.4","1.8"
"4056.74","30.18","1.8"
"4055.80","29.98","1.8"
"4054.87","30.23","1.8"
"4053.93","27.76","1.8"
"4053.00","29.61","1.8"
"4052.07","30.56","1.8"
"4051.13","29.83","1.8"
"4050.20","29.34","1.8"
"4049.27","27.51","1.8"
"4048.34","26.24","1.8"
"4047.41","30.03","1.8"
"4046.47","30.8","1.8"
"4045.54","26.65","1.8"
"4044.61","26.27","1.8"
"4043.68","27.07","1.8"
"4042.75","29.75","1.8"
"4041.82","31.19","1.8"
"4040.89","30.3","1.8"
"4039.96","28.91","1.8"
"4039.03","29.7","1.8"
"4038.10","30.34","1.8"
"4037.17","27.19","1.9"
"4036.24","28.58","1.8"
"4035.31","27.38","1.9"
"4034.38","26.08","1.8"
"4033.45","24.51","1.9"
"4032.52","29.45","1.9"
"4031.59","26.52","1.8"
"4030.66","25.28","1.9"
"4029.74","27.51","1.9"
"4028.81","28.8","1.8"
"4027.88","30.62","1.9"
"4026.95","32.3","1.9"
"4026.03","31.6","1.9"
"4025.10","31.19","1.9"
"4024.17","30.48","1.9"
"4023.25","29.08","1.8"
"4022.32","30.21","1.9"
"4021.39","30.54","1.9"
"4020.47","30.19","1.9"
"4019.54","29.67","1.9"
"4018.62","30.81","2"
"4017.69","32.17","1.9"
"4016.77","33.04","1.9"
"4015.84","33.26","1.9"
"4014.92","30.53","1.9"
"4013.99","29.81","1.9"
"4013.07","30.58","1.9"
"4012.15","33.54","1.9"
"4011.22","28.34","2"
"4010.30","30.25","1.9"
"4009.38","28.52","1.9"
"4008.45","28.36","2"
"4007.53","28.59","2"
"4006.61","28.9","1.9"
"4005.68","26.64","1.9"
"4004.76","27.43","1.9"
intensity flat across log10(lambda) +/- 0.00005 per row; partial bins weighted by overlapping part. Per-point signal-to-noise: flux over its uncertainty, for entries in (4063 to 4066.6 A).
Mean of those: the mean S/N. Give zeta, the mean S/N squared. 237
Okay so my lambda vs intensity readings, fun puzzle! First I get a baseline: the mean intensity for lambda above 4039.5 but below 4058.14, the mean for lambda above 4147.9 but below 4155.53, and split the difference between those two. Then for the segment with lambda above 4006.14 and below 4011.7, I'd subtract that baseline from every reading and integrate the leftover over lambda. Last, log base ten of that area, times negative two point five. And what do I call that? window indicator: -1.4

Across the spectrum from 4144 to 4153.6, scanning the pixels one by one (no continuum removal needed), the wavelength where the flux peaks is 4148.36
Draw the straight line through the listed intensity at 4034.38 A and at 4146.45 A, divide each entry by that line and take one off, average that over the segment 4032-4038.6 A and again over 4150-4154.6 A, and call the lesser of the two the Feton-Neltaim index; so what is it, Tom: 0.006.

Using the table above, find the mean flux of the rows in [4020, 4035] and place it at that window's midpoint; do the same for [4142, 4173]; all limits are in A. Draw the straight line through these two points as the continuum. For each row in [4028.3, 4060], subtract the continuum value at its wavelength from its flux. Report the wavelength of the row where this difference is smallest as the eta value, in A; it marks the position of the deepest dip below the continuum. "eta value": 4033.45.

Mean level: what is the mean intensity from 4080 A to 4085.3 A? 29.8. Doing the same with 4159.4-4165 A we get 29.1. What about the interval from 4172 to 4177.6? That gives 24.9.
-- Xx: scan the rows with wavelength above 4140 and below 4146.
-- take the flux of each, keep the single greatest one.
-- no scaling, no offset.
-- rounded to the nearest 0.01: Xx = 30.16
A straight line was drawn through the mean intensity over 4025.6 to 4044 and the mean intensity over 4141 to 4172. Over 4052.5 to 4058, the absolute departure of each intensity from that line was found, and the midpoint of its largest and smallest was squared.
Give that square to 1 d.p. 1.5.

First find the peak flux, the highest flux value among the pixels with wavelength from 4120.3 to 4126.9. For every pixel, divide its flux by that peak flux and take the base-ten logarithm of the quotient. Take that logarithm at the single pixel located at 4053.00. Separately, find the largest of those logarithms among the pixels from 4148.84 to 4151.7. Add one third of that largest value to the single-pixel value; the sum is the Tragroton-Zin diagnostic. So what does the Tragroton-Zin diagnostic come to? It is -0.04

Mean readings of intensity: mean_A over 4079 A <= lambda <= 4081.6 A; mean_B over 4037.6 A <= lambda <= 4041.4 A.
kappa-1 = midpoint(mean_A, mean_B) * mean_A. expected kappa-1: 870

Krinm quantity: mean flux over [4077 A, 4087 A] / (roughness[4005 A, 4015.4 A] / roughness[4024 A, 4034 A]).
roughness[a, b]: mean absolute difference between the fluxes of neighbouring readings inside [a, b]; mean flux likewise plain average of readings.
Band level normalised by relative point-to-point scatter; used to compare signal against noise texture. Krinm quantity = 33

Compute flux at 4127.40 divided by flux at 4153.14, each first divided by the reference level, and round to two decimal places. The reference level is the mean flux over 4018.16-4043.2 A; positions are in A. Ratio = 0.96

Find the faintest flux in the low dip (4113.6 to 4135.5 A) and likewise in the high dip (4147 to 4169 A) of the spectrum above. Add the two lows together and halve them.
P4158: 25.15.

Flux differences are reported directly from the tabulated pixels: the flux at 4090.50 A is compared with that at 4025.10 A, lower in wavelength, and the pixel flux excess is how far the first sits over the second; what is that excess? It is 1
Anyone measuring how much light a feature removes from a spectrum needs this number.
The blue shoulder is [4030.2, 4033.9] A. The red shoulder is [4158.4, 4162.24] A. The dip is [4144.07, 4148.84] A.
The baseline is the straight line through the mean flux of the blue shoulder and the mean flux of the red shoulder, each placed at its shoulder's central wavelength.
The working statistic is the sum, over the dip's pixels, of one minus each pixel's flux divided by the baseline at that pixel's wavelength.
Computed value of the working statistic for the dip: -0.04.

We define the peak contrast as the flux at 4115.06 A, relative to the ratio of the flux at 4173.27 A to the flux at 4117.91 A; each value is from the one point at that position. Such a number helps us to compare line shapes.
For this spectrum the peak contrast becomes 37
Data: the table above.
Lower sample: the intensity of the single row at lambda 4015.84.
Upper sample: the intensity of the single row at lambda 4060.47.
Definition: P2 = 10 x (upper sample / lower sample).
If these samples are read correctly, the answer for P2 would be 8.5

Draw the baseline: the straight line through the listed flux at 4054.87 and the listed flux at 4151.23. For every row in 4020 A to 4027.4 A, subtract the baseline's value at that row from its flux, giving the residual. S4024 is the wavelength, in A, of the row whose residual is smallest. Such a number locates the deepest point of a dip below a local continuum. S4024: 4023.25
